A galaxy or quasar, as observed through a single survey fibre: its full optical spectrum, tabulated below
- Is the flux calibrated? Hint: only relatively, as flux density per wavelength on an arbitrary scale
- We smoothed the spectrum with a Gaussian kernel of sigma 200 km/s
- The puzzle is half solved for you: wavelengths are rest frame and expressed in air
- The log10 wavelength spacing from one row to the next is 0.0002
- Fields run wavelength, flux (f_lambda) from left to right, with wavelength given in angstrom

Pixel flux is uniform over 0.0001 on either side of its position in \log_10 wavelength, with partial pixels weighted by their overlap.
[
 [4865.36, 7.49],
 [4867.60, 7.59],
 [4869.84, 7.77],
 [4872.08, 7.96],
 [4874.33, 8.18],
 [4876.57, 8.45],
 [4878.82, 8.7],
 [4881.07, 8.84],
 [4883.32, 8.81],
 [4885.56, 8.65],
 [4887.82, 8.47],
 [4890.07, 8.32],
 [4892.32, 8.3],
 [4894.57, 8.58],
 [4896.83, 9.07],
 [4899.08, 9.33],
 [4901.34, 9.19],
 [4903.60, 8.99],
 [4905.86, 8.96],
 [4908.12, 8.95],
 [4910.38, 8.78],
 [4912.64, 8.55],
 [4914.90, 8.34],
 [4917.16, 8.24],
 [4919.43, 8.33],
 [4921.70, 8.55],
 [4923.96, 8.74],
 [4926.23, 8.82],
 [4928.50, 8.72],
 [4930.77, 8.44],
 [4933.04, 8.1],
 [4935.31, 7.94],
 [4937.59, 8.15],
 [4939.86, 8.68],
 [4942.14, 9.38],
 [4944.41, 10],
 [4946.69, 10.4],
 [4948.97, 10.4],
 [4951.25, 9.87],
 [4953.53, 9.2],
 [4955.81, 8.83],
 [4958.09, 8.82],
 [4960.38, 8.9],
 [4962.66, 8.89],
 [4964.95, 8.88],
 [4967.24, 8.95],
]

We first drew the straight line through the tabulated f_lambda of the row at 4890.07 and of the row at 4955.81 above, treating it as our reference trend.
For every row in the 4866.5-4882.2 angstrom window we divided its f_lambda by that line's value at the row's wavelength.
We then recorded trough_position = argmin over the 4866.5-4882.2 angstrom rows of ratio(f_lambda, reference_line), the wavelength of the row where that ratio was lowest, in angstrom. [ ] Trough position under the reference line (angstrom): 4867.60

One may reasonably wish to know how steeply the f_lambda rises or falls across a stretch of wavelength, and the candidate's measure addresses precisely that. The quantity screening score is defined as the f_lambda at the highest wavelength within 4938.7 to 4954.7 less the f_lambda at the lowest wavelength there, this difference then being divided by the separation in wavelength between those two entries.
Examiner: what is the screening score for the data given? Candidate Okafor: 0.038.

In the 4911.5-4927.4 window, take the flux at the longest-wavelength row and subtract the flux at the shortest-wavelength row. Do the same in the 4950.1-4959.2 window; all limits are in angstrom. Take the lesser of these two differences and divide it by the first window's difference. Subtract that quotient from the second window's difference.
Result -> 2.8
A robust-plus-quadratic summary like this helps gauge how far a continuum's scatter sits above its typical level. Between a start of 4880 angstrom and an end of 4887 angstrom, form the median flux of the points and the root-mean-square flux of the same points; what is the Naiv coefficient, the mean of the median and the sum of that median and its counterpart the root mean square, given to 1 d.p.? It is 13.2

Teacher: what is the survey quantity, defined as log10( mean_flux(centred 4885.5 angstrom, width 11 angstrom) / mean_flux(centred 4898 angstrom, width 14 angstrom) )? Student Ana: -0.014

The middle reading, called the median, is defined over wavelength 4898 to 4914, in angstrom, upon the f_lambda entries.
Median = 8.96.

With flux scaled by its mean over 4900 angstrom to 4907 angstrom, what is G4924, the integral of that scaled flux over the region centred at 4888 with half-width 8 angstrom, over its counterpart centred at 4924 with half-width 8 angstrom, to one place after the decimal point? 1.0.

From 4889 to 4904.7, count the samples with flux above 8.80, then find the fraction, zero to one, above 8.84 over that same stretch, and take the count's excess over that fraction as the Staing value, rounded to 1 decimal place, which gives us 3.4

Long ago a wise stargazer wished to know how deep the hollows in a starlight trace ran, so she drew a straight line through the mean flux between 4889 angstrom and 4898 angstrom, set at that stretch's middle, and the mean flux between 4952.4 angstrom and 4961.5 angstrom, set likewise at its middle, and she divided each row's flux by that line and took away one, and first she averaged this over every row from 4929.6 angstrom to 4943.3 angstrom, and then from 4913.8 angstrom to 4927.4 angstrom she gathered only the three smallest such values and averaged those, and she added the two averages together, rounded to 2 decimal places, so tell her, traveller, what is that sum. -0.09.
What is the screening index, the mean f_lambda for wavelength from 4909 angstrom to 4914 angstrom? 8.7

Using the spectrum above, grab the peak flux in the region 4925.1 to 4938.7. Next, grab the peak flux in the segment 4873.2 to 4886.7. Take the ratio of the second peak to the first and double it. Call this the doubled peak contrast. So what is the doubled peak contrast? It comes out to 2.0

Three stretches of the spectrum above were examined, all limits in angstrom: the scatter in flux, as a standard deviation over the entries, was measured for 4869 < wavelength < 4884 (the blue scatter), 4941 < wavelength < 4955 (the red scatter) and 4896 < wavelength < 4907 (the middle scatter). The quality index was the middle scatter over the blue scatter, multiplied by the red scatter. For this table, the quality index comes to 0.2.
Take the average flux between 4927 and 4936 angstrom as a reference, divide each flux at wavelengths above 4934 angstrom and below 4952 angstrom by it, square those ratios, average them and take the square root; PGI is 1.13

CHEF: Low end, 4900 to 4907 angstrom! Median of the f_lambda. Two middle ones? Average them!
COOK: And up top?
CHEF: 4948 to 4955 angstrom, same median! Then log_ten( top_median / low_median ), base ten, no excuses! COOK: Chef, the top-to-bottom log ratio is 0.041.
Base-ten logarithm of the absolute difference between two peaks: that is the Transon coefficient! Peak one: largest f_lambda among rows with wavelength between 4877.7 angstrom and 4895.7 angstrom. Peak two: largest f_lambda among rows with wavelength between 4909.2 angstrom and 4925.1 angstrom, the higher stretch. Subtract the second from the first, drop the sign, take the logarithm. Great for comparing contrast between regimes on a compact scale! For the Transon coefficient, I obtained -1.2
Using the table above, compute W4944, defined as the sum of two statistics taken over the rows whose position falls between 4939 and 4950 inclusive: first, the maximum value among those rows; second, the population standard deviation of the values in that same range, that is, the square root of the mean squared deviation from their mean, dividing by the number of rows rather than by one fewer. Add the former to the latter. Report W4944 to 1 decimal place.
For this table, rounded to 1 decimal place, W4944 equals 11.1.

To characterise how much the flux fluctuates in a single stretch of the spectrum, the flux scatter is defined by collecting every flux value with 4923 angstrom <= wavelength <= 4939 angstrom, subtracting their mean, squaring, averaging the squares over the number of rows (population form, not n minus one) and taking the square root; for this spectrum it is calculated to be 0.33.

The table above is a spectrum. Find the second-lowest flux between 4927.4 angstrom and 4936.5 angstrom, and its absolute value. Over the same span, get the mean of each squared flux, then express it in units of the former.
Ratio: 8.5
